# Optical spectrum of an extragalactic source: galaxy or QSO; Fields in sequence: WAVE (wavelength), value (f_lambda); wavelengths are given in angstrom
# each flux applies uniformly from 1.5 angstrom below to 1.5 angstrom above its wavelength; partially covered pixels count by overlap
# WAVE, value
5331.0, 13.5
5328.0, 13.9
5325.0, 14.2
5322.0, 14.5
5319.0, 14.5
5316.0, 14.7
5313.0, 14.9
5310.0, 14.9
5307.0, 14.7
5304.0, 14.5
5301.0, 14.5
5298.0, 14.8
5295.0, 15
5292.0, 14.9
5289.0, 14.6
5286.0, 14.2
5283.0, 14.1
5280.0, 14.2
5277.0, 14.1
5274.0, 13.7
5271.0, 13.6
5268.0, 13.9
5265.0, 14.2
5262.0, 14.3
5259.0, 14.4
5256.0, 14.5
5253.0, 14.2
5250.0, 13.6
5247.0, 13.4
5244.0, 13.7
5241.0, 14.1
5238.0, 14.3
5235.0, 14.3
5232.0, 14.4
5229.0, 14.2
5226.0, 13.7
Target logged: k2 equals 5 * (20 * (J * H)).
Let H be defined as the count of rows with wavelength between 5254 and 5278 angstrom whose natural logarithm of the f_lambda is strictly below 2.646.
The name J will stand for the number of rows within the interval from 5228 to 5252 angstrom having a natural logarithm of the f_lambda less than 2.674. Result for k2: 2400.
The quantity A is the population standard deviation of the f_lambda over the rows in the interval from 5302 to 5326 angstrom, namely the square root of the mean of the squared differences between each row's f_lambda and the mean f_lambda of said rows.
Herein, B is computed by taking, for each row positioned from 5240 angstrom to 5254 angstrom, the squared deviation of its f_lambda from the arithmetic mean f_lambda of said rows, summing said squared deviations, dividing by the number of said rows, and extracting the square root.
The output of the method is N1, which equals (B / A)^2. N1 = 1.89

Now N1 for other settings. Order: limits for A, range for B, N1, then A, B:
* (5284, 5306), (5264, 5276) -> 0.80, 0.26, 0.23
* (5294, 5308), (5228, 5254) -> 3.20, 0.19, 0.34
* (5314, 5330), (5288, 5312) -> 0.41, 0.28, 0.18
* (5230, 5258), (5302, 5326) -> 0.36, 0.37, 0.22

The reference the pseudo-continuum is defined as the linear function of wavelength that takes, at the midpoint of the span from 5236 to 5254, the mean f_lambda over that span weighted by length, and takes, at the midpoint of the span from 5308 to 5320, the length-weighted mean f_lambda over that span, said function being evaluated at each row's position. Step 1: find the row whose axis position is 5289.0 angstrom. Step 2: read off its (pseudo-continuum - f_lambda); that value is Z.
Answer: -0.2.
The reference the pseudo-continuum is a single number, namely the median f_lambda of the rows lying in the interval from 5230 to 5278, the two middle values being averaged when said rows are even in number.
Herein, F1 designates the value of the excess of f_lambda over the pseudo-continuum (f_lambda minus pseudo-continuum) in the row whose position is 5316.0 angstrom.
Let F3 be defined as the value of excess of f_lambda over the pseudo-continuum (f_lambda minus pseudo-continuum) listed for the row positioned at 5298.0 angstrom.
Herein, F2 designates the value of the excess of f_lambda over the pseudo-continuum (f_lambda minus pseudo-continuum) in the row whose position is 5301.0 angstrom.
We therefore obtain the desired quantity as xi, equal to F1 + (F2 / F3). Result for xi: 1.1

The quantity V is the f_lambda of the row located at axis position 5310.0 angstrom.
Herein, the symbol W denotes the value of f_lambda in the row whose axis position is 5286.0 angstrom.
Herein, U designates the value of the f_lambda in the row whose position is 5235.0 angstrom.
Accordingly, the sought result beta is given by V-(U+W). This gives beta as -13.6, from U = 14.3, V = 14.9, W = 14.2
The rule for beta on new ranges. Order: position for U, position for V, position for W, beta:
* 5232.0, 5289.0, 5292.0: -14.7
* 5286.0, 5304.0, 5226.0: -13.4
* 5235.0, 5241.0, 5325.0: -14.4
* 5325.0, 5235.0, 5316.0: -14.6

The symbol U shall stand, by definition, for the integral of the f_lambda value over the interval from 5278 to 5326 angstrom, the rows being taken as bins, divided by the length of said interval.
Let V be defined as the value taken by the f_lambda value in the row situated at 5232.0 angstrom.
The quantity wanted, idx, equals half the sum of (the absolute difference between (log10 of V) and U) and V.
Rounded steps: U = 14.6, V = 14.4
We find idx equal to 13.9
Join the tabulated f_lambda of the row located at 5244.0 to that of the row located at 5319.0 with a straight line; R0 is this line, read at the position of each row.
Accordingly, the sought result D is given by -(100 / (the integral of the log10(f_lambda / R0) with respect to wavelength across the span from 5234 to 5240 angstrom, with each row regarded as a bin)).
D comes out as -814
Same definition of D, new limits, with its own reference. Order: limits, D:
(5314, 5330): 1119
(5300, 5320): -608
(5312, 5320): -1816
